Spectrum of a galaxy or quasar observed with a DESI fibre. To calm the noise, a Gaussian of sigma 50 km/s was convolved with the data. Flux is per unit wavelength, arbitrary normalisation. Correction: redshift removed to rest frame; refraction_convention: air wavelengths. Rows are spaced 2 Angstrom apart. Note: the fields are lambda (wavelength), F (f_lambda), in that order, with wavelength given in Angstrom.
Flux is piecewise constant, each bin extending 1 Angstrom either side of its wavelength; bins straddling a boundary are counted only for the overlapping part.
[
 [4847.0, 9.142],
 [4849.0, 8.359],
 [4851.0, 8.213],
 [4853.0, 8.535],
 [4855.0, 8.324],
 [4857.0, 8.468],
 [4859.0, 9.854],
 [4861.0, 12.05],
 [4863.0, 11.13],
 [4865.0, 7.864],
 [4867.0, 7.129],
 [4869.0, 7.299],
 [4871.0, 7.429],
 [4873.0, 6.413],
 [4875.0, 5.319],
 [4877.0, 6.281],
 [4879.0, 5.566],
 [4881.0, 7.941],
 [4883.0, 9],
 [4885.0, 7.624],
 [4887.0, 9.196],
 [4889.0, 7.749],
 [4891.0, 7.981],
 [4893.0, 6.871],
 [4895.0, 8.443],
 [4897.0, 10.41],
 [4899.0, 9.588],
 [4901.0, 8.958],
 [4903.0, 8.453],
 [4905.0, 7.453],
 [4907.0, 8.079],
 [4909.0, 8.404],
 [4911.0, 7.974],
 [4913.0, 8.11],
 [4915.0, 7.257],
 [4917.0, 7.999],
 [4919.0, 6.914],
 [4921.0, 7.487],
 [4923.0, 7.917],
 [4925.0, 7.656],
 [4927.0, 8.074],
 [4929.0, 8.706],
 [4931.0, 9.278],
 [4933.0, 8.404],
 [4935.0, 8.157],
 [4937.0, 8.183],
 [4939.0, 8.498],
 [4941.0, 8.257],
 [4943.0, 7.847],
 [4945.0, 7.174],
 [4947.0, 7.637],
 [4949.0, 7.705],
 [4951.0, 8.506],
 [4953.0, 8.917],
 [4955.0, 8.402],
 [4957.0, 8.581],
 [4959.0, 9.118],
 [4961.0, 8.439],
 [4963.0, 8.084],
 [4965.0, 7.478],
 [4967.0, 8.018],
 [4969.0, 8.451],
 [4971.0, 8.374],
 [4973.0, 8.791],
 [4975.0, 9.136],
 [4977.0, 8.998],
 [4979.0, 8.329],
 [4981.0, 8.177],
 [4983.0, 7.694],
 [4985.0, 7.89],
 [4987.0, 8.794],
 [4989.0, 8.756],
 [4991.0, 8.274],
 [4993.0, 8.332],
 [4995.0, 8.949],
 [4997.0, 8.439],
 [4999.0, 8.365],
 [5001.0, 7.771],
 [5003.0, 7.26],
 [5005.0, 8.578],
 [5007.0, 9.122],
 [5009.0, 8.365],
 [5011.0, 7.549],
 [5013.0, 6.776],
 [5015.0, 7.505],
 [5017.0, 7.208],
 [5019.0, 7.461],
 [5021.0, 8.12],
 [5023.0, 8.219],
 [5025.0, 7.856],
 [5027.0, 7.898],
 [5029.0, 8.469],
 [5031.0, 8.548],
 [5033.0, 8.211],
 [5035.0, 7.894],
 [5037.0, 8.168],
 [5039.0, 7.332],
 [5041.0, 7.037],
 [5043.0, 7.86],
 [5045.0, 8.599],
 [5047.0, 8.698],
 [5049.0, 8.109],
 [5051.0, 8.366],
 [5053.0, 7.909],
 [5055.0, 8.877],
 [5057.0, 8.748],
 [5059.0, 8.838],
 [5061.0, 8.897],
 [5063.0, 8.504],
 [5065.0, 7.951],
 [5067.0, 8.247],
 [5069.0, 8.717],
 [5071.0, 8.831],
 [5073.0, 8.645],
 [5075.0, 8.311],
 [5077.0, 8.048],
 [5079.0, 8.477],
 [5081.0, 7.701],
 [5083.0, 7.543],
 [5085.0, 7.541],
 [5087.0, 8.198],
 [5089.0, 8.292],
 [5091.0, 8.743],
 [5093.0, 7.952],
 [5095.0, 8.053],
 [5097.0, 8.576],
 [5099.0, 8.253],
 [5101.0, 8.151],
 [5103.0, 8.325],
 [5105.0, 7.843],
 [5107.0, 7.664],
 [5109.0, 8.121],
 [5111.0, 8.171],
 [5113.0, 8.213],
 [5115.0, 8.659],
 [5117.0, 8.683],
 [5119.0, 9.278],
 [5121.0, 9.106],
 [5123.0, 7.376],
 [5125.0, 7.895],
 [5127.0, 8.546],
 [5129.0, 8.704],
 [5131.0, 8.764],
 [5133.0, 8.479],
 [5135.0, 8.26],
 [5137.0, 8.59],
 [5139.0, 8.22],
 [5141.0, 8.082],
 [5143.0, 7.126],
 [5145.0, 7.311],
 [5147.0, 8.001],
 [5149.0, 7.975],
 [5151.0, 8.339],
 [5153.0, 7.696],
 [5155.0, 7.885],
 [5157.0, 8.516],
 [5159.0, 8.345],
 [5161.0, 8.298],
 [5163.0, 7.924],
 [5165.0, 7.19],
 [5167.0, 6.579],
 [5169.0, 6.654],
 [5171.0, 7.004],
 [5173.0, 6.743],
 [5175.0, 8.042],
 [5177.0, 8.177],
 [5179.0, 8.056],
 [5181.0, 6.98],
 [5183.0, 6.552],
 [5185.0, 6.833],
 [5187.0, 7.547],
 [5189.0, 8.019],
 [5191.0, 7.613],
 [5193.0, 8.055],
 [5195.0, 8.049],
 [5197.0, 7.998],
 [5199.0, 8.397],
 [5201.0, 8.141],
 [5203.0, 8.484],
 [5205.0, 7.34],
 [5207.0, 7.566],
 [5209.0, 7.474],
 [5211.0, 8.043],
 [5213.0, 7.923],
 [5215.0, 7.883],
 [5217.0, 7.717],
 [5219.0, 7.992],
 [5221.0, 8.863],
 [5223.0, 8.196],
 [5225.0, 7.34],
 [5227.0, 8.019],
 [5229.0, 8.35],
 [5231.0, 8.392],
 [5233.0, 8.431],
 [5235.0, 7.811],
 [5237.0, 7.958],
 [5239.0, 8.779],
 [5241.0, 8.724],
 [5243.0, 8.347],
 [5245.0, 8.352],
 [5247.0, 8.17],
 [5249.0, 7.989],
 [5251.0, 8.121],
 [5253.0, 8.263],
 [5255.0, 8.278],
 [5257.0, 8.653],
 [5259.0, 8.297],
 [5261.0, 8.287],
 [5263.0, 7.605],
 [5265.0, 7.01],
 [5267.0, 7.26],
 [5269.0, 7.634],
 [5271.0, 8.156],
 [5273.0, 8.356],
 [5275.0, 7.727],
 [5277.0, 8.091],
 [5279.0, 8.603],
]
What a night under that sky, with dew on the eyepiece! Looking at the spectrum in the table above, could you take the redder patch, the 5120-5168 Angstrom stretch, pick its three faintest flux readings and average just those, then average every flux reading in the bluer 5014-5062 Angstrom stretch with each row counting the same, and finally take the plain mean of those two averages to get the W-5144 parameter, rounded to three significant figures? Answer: 7.54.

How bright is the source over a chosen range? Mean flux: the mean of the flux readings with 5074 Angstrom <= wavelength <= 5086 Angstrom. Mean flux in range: 7.94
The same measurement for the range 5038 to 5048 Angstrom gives 7.91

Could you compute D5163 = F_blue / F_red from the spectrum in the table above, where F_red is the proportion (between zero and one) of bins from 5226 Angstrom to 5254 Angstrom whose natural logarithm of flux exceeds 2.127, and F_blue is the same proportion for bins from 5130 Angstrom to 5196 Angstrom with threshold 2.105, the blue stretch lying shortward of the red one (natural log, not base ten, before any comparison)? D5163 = 1.0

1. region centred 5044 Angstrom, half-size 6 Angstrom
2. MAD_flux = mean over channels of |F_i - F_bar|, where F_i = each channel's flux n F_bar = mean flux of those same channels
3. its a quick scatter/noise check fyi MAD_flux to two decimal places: 0.53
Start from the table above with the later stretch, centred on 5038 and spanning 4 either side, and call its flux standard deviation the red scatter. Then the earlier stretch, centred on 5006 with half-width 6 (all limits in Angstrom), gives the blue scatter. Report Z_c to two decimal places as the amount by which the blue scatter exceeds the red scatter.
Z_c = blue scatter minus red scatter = 0.19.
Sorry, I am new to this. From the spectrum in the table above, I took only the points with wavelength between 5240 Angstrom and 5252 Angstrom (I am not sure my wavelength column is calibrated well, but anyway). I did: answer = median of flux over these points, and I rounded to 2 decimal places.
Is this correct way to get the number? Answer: 8.26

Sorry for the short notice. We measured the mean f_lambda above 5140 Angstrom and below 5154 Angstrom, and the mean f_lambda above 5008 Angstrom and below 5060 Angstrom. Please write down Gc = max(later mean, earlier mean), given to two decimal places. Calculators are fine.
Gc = 8.02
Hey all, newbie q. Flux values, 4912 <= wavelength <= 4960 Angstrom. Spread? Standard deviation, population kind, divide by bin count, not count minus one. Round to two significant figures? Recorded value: 0.59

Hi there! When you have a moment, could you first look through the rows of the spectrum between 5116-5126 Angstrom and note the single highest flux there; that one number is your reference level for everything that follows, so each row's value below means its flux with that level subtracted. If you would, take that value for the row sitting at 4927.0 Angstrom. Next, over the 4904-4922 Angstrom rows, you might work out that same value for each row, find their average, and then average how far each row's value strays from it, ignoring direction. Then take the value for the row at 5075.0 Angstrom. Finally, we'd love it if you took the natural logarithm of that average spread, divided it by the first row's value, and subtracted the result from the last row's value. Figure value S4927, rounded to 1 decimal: -1.7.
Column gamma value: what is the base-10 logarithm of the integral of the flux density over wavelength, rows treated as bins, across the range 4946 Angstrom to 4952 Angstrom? 1.68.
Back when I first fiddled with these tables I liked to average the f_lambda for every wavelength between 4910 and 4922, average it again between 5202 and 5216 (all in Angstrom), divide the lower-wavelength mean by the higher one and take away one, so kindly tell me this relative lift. -0.02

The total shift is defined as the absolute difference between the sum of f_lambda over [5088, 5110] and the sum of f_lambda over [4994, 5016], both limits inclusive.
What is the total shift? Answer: 1.3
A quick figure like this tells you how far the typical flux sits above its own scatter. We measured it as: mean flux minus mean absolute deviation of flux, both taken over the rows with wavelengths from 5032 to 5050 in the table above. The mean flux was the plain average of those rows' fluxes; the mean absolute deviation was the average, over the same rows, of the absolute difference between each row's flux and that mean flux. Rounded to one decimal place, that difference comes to 7.6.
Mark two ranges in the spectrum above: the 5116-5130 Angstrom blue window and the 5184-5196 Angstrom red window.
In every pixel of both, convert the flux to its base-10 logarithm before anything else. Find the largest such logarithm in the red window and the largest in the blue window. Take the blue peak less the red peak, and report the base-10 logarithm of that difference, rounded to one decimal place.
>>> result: -1.2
